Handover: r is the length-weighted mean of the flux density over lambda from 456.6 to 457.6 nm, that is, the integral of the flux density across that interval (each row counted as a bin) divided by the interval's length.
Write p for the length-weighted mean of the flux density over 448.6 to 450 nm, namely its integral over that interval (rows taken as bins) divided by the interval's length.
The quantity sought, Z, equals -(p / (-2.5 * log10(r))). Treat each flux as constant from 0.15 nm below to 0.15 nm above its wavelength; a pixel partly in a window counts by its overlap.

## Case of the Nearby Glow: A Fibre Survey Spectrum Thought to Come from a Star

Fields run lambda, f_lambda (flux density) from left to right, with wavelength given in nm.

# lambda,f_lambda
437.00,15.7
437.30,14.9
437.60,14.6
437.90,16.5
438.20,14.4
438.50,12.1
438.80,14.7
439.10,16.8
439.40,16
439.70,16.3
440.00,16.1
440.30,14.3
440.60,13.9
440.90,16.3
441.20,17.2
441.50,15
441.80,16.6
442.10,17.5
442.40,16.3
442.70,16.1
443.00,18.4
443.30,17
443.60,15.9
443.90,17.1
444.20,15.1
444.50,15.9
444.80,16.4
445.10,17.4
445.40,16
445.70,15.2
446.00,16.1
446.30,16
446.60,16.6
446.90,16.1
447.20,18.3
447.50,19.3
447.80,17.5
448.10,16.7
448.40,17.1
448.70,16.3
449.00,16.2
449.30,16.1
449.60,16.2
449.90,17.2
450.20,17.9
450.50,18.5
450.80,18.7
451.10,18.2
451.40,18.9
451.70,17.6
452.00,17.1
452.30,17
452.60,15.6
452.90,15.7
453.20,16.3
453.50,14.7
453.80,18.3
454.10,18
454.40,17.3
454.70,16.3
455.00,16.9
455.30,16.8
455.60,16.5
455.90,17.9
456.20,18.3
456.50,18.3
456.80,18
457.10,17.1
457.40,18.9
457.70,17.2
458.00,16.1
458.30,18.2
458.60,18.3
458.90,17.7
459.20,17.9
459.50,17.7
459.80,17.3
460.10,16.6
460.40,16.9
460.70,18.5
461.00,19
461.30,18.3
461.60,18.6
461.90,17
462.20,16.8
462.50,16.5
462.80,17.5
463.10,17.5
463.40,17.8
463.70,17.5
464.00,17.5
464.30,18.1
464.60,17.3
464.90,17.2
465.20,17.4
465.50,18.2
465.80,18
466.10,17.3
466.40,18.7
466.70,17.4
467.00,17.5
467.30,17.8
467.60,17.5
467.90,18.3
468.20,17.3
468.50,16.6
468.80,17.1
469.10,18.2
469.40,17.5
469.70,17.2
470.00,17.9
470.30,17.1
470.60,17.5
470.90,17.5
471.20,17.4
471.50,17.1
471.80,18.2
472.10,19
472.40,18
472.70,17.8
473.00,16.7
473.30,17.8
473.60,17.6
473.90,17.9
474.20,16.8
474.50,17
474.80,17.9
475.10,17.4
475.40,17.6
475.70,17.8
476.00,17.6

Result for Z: 5.2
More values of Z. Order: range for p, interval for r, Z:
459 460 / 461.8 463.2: 5.7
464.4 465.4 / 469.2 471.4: 5.6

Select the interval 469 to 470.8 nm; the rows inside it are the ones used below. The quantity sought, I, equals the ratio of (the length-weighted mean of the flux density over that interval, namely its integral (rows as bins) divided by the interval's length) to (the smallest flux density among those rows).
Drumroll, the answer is 1.03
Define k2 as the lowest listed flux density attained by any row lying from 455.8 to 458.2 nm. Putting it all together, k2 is 16.1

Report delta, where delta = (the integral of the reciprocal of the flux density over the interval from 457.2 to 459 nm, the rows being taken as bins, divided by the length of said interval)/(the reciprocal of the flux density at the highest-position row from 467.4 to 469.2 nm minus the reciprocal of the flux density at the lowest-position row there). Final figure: -26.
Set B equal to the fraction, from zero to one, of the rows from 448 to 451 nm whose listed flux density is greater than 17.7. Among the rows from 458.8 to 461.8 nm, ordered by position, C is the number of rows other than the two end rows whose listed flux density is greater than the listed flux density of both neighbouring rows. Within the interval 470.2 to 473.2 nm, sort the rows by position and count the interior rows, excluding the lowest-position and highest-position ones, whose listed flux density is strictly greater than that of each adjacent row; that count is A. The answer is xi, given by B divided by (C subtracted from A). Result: -0.3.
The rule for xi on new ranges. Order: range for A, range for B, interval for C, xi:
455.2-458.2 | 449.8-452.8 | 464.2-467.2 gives -0.5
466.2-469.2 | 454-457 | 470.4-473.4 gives 0.5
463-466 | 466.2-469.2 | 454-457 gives 0.2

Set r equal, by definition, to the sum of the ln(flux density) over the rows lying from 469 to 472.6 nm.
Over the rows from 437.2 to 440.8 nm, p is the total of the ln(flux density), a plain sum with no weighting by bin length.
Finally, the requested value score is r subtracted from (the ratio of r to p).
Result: -33.4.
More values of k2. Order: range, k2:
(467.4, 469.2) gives 16.6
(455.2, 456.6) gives 16.5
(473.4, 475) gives 16.8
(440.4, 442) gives 13.9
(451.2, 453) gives 15.6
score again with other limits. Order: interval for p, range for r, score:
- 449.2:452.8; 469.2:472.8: -33.5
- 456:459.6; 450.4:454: -33.1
